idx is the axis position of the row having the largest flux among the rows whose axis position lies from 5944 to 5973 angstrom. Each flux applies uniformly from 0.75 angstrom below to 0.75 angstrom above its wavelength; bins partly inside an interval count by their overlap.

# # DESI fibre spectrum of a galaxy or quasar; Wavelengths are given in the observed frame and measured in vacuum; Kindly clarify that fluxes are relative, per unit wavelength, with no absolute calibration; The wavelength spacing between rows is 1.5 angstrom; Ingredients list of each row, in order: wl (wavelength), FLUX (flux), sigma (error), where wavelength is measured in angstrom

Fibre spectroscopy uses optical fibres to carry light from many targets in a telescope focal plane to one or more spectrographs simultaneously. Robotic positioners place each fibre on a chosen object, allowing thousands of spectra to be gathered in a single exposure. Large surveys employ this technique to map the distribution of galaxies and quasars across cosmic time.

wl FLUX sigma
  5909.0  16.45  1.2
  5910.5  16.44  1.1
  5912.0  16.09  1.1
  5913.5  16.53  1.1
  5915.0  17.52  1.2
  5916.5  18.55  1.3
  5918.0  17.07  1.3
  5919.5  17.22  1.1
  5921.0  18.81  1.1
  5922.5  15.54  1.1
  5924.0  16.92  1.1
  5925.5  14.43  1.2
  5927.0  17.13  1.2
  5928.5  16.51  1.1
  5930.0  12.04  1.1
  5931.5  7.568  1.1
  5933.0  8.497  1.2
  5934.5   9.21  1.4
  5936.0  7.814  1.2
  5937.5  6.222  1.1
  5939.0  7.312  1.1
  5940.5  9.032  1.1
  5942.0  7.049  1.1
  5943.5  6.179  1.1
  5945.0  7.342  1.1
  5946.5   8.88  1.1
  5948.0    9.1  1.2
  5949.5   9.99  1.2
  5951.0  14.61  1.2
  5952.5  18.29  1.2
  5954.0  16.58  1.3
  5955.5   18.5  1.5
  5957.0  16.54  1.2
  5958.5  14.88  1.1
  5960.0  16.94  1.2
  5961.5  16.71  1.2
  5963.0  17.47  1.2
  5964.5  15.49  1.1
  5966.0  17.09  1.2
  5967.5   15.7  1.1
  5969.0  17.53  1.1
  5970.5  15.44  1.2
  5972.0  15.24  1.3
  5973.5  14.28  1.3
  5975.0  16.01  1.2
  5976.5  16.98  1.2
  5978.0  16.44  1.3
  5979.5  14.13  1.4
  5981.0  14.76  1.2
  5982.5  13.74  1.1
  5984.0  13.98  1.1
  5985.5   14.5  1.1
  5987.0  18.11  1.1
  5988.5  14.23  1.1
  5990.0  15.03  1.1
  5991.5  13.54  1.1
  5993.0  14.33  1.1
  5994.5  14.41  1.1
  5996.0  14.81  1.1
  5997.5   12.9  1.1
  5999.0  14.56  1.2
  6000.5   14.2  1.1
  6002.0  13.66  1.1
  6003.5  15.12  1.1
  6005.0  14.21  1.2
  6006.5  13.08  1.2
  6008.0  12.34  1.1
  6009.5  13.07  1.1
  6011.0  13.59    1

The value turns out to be 5955.5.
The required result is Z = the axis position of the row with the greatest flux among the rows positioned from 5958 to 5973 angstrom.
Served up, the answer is 5969.0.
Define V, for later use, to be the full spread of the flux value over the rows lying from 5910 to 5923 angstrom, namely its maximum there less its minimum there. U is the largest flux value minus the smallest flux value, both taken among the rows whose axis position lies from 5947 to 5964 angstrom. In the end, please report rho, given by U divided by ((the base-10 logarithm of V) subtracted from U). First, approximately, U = 9.4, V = 3.3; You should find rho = 1.06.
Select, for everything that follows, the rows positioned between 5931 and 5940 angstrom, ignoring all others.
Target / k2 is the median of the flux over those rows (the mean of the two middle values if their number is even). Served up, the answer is 8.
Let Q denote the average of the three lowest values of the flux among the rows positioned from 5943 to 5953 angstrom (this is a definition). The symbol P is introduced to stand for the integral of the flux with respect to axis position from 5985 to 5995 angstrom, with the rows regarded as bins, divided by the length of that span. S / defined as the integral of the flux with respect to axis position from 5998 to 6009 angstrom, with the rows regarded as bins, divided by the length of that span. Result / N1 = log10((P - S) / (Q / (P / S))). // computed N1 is -0.82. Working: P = 14.9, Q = 7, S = 13.8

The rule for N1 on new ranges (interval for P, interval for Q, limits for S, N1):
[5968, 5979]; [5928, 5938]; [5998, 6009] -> -0.47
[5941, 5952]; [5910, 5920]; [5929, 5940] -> -1.37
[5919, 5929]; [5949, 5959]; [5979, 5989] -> -0.81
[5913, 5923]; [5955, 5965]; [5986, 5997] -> -0.73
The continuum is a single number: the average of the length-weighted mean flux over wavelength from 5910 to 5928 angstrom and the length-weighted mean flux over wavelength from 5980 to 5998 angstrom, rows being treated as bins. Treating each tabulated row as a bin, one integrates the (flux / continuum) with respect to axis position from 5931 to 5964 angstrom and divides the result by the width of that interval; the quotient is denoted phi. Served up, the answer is 0.74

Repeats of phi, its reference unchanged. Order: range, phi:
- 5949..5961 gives 1.01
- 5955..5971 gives 1.05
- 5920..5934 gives 0.90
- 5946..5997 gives 0.96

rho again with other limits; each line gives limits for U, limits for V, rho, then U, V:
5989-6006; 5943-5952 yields 1.72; 2.2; 8.4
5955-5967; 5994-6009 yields 1.14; 3.6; 2.8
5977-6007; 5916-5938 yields 1.27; 5.2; 12.6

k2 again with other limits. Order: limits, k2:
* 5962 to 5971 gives 16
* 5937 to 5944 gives 7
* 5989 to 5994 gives 14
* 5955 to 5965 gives 17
